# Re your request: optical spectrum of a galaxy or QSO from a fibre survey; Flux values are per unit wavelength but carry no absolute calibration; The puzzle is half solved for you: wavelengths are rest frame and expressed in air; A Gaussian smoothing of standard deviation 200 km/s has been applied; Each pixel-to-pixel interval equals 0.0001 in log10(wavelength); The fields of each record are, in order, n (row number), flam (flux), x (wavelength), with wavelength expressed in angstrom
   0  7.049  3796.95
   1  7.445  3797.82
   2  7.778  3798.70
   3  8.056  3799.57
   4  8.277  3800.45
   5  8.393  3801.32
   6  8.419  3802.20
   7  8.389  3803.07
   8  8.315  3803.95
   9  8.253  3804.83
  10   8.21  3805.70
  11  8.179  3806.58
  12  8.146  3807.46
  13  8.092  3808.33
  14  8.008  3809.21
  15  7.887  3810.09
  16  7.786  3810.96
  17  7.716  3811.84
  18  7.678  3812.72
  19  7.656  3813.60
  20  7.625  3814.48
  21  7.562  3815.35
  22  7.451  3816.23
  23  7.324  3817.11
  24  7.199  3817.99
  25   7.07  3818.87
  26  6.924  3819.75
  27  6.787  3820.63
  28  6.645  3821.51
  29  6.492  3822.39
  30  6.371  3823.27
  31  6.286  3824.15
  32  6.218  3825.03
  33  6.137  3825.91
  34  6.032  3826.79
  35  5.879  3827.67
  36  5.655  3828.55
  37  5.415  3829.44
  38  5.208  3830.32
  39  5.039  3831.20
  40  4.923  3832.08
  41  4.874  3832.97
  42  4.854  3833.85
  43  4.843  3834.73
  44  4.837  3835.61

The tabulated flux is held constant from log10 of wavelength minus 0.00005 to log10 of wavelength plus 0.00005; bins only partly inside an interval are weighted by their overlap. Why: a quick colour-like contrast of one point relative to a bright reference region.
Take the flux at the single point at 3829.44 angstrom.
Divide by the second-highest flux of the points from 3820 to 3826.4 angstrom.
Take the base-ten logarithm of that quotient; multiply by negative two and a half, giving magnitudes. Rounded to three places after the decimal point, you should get 0.222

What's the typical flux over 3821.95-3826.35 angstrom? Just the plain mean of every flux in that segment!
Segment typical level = 6.3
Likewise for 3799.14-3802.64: 8.3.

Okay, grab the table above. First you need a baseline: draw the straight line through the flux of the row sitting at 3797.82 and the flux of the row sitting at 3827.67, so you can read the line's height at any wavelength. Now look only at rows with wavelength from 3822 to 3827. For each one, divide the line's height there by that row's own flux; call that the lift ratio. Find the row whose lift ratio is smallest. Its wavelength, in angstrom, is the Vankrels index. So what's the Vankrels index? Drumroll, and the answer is 3822.39 angstrom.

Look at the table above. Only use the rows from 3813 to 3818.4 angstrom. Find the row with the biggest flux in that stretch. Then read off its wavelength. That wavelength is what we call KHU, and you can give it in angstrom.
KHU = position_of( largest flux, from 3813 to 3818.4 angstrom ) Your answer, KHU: 3813.60 angstrom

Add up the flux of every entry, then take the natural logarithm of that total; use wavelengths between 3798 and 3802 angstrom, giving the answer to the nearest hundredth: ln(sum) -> 3.48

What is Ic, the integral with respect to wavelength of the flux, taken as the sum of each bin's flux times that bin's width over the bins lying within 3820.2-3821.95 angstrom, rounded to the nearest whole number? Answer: 12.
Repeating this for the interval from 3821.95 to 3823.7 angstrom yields 11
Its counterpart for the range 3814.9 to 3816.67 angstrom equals 13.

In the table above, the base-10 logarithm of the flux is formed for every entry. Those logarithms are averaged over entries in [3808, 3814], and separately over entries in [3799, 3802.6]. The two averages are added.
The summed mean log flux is 1.81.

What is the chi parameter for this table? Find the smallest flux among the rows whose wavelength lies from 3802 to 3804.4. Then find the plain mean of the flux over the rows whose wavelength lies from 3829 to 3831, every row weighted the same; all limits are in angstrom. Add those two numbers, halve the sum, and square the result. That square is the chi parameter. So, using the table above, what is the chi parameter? 46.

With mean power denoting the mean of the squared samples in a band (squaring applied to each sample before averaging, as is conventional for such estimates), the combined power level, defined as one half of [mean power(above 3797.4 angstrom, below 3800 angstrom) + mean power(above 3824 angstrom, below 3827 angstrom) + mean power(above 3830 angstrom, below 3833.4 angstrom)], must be 62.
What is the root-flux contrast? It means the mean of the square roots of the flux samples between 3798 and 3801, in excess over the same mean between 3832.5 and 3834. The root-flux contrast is 0.6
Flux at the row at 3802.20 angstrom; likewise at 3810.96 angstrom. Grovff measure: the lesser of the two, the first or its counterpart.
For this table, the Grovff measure 7.8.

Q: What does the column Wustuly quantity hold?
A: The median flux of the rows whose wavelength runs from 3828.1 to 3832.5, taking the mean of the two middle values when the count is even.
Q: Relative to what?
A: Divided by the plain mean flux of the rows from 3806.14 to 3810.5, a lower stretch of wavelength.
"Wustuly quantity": 0.65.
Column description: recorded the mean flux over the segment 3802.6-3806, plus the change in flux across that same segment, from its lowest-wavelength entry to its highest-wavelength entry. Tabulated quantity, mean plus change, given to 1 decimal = 8.1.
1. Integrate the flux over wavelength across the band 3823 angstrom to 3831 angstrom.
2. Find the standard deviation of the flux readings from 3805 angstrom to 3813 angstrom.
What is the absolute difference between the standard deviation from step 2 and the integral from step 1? 47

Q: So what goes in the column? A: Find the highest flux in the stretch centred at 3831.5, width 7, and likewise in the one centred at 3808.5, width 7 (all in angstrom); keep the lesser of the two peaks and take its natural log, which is 1.73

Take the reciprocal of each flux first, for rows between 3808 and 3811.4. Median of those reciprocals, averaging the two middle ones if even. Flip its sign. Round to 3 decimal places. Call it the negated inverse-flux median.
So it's -0.126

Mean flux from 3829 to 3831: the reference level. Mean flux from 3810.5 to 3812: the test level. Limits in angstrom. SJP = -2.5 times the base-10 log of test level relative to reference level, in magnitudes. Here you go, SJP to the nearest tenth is -0.4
